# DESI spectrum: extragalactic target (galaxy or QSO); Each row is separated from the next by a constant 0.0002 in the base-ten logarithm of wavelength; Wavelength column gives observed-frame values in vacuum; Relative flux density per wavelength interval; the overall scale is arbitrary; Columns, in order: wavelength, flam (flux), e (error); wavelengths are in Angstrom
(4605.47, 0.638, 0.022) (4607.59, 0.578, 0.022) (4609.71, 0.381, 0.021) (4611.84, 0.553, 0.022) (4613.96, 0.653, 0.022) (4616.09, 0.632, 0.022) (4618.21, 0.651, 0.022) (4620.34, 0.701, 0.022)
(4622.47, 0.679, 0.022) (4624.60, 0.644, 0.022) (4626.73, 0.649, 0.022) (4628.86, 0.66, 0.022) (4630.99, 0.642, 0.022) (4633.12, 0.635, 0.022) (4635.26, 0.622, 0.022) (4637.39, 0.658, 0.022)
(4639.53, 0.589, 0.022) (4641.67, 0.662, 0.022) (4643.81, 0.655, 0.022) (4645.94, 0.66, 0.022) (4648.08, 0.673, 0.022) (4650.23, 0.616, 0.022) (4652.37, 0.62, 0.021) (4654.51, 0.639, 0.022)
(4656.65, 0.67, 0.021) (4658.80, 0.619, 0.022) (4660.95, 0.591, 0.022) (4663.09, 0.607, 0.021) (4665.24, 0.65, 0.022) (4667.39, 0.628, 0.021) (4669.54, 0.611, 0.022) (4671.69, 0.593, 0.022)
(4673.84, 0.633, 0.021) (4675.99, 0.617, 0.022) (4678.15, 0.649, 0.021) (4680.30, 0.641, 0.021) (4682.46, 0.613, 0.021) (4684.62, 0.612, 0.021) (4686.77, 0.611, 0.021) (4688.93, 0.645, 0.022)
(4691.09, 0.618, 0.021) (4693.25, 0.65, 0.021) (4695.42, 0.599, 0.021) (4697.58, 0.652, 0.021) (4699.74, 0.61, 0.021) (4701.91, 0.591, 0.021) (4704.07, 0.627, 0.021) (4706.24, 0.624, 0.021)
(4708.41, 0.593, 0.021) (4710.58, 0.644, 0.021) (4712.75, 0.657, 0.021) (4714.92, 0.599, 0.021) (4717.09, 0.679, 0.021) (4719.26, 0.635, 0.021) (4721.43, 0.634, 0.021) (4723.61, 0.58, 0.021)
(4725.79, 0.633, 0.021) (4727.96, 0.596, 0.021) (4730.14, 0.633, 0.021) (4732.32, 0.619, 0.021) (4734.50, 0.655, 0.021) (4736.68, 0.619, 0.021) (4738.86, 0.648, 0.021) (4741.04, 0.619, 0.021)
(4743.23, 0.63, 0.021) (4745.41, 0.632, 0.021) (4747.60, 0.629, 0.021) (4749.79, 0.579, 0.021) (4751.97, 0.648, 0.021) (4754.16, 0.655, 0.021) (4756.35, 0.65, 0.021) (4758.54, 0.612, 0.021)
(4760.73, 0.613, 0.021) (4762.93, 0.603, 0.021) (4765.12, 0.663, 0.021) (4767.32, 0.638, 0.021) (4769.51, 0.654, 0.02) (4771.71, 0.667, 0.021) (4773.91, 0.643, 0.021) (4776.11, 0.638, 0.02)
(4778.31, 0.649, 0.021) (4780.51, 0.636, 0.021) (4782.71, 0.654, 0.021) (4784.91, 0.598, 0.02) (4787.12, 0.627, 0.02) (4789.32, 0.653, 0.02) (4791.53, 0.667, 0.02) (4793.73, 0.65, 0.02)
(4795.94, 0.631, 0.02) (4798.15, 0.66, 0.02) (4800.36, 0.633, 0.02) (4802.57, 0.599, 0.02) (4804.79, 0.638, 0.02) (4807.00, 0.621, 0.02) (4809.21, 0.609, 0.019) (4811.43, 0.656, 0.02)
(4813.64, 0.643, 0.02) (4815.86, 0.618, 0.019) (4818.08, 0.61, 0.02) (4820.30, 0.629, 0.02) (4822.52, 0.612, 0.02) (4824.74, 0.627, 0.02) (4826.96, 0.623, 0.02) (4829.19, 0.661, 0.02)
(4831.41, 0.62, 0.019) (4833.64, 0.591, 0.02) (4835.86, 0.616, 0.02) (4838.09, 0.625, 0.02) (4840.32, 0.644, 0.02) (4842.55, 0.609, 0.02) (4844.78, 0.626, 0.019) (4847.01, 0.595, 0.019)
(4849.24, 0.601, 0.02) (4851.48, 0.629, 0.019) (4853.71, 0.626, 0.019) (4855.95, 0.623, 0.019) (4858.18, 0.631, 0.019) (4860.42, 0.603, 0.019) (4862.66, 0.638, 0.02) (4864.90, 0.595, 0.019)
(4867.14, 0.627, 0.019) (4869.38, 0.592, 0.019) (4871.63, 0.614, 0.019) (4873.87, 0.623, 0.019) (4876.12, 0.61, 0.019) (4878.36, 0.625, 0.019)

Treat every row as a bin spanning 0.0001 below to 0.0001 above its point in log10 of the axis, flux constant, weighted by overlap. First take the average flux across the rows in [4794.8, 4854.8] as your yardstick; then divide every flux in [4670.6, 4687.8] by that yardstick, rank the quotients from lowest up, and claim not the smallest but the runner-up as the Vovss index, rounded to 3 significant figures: 0.979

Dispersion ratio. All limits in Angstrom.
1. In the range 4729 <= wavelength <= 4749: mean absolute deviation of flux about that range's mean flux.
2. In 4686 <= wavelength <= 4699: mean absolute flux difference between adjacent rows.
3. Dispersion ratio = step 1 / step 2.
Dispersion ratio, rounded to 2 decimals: 0.24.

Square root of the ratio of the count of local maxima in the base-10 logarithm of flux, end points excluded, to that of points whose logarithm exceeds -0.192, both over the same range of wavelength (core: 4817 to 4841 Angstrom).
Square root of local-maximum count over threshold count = 1.22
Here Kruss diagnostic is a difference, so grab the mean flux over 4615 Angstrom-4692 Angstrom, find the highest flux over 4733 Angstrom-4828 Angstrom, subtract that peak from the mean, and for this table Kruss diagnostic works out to -0.031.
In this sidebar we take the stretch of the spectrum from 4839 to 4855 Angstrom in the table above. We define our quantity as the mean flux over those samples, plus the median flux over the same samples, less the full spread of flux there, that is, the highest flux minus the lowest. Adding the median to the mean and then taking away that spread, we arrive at 1.196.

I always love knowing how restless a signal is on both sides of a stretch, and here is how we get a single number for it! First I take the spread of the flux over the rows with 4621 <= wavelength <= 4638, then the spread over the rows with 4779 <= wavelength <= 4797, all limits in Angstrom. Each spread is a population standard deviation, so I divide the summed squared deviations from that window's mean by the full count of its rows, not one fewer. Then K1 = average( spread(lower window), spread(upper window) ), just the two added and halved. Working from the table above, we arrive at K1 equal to 0.0181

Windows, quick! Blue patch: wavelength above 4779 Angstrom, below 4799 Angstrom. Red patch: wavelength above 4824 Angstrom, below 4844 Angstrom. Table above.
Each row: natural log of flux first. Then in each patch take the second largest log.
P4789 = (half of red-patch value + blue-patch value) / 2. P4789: -0.318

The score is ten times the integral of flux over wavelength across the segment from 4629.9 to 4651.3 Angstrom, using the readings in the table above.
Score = 137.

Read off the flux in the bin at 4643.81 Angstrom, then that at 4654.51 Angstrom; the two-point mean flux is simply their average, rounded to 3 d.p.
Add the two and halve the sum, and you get 0.647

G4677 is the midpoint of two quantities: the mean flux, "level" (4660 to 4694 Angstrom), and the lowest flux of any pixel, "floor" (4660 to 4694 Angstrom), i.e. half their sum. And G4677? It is 0.607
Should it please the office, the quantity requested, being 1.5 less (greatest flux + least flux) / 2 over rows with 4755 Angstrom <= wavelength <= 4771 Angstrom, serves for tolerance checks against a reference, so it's 0.867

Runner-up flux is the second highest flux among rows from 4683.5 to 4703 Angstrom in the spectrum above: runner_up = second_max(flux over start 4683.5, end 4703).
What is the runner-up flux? 0.65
